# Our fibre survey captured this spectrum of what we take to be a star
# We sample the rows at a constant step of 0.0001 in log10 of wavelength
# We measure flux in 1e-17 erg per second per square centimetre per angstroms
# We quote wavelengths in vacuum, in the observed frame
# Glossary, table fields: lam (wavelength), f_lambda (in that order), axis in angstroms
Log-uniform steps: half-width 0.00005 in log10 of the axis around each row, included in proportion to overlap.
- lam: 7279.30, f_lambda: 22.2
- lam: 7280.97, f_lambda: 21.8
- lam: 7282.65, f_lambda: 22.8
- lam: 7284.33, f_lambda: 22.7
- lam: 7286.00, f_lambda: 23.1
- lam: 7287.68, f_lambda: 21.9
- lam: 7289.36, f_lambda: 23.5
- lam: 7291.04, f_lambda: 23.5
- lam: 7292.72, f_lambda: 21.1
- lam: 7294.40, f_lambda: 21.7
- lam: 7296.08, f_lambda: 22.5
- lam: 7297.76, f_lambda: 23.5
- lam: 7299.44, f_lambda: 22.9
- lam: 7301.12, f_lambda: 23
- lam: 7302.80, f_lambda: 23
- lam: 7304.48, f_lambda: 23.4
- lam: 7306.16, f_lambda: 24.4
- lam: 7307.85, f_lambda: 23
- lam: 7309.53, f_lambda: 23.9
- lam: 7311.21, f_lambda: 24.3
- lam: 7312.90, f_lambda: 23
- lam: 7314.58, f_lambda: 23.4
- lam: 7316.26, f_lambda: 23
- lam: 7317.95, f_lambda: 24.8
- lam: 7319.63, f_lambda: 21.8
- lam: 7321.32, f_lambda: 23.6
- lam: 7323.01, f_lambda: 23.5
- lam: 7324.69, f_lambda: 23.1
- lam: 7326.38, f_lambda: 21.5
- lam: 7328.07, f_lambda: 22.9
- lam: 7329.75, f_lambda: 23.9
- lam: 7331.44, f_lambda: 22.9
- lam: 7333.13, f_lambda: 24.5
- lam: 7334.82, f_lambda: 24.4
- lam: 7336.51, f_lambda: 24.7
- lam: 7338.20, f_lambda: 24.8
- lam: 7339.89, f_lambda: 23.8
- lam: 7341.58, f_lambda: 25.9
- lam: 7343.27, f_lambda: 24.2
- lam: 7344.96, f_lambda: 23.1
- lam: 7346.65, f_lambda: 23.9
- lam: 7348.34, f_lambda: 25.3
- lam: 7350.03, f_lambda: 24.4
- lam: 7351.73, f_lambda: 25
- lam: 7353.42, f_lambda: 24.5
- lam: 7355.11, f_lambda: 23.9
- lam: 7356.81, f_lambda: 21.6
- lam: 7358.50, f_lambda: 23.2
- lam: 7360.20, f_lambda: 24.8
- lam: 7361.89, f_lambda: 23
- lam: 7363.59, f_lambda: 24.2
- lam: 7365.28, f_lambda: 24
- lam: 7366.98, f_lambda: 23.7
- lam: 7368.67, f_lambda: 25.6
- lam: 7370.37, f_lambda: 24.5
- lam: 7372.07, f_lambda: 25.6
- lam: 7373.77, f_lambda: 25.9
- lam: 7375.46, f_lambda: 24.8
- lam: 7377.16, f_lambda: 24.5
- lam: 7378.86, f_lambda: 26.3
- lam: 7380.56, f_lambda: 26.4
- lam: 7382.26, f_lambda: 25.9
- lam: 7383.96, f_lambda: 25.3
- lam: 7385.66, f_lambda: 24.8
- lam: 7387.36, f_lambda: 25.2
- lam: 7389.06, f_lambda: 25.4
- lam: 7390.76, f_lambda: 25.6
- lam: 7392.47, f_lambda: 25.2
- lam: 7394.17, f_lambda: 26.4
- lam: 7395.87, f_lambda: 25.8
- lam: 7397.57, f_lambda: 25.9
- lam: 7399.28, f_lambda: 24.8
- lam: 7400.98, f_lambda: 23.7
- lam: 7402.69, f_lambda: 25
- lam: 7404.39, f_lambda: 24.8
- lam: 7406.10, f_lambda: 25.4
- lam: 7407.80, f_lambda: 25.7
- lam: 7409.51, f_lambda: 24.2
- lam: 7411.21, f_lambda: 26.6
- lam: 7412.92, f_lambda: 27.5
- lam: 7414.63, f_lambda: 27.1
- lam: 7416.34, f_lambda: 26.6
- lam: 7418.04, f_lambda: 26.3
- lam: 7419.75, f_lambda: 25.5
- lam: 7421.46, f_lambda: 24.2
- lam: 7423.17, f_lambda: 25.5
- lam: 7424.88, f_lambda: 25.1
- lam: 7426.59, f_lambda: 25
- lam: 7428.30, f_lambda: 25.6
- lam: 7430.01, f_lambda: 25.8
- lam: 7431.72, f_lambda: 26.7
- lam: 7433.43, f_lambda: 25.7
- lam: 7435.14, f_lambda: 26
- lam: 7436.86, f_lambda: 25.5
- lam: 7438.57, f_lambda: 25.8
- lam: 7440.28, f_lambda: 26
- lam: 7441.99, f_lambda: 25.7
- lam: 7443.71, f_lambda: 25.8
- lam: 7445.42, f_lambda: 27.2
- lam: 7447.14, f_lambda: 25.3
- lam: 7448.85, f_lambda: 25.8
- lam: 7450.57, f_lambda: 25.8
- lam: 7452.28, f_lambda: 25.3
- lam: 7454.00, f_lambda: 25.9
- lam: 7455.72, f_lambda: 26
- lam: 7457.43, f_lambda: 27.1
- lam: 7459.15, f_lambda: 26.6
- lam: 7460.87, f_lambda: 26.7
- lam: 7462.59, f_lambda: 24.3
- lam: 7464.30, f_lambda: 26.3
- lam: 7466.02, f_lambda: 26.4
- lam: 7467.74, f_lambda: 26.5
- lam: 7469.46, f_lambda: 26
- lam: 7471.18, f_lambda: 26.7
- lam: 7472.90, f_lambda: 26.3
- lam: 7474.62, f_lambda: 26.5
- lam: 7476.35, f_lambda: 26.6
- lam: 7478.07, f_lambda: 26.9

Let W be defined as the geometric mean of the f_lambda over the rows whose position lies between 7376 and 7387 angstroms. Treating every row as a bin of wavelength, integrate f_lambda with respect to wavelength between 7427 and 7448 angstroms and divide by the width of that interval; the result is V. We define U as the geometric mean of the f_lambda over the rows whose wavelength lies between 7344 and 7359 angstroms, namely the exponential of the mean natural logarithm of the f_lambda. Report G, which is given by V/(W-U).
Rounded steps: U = 23.9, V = 25.9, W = 25.5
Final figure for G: 16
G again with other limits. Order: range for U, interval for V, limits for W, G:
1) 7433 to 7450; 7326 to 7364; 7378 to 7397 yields -110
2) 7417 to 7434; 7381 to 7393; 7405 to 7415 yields 48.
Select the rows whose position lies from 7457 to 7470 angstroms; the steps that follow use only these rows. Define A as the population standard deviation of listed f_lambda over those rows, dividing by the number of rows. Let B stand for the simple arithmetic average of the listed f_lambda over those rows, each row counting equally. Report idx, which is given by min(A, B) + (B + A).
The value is 27.8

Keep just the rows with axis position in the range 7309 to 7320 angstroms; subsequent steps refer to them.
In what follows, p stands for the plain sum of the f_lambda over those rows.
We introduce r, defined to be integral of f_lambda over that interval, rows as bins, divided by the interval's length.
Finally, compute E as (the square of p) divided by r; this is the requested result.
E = 1146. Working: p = 164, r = 23.5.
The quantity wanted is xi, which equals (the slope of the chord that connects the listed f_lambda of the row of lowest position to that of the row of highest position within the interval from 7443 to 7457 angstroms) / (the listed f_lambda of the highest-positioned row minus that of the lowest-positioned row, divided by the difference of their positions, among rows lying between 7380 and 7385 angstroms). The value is 0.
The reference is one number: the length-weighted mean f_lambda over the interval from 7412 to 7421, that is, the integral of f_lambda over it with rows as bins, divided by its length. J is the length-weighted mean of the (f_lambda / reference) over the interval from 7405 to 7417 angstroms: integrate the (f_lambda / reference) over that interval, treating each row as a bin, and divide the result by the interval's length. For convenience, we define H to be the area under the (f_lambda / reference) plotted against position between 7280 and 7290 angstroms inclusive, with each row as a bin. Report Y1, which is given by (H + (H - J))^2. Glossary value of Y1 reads 259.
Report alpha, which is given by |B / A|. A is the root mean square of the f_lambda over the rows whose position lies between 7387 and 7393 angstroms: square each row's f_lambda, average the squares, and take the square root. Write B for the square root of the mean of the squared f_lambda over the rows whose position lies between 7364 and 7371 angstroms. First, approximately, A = 25.4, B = 24.5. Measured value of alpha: 0.96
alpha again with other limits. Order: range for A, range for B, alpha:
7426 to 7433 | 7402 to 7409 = 0.98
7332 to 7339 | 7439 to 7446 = 1.06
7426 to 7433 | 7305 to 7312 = 0.93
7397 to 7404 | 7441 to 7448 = 1.05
